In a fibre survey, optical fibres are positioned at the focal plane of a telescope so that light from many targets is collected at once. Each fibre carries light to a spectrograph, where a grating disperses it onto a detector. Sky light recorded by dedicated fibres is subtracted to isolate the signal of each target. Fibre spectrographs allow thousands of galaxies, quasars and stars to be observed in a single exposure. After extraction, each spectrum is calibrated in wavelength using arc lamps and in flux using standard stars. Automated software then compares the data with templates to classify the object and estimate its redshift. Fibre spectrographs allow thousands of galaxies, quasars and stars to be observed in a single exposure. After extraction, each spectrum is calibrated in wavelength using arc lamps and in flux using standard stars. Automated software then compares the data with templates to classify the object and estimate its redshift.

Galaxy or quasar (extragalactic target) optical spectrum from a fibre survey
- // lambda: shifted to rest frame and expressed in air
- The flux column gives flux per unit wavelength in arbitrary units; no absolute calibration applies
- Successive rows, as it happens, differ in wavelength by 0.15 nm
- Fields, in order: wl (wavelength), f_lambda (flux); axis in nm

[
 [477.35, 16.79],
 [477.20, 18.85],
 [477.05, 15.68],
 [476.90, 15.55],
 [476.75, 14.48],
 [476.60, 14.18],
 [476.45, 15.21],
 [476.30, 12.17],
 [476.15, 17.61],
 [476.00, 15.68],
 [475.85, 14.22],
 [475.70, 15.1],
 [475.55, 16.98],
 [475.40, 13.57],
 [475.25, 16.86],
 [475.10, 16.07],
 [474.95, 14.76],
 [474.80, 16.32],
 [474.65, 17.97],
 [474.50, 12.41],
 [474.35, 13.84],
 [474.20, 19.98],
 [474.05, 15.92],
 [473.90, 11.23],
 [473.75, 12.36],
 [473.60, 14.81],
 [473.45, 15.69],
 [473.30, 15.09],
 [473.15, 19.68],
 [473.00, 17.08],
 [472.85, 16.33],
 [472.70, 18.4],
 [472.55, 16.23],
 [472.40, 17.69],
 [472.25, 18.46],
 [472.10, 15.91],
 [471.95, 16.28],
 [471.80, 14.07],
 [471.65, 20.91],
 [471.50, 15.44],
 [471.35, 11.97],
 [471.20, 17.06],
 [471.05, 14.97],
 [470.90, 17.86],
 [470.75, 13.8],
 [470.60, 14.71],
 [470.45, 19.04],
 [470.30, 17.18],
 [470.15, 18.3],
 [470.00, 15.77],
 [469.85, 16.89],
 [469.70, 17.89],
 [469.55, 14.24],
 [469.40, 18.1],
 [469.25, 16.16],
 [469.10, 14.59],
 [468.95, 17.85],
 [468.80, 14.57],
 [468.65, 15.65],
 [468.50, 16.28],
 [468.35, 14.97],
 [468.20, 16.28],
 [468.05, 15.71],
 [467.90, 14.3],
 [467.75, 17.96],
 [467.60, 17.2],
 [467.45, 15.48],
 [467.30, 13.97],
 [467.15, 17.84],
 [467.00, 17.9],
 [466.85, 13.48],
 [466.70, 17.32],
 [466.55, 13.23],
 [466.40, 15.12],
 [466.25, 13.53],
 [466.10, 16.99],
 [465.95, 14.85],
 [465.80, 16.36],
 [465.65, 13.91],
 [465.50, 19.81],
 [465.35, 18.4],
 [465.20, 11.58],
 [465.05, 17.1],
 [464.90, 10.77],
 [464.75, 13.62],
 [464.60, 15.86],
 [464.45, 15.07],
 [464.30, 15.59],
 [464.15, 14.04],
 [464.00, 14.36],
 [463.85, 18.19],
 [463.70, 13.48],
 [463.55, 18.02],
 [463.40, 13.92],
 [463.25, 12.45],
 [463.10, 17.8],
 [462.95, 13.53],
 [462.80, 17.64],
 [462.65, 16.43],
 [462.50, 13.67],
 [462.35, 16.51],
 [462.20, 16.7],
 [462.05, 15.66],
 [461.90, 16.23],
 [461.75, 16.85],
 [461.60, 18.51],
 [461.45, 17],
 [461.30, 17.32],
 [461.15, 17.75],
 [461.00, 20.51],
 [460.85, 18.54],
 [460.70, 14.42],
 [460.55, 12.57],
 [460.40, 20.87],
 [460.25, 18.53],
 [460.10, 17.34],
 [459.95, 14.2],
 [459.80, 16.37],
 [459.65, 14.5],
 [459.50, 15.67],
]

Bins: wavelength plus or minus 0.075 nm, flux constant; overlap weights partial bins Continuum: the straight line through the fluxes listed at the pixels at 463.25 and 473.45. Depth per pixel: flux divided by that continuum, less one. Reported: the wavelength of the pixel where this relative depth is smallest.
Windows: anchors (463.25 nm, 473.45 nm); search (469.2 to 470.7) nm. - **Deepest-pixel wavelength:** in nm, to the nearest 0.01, 469.55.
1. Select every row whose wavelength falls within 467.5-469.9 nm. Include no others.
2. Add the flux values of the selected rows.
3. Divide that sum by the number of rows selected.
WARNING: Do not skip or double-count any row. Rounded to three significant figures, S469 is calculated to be 16.2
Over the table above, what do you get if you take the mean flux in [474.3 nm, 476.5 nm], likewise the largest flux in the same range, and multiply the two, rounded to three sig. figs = 274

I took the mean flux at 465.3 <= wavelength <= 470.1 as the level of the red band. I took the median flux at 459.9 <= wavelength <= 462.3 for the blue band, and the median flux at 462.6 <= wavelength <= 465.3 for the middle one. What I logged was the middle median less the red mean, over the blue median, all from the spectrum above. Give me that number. -0.076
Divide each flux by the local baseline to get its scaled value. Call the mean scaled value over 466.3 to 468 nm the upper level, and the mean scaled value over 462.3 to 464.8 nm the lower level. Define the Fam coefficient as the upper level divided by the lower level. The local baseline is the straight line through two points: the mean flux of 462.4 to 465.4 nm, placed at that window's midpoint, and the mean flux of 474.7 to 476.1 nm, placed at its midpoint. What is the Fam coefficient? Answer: 1.02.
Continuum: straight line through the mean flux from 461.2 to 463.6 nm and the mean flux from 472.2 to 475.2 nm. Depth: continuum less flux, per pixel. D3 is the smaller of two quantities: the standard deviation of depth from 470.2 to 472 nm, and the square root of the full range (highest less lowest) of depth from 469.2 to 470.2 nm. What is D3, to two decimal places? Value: 2.02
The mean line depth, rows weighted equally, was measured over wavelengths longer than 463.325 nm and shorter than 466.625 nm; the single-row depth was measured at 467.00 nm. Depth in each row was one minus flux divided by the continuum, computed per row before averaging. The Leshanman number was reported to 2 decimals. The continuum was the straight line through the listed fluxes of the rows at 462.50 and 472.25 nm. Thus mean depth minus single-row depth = 0.11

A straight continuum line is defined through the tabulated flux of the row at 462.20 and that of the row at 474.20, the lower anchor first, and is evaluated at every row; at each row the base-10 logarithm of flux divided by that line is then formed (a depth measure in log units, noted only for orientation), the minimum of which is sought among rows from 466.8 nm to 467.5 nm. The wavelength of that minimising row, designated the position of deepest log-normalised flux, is 466.85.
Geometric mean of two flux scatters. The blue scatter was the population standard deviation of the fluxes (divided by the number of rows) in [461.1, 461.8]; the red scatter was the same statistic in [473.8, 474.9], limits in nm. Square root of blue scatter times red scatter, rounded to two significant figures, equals 1.3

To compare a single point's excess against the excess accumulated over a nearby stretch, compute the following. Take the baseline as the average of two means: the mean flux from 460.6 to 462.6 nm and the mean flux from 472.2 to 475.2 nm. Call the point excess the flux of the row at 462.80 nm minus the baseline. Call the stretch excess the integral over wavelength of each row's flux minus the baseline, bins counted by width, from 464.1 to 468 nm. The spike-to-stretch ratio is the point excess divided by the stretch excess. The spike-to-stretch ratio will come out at -0.3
